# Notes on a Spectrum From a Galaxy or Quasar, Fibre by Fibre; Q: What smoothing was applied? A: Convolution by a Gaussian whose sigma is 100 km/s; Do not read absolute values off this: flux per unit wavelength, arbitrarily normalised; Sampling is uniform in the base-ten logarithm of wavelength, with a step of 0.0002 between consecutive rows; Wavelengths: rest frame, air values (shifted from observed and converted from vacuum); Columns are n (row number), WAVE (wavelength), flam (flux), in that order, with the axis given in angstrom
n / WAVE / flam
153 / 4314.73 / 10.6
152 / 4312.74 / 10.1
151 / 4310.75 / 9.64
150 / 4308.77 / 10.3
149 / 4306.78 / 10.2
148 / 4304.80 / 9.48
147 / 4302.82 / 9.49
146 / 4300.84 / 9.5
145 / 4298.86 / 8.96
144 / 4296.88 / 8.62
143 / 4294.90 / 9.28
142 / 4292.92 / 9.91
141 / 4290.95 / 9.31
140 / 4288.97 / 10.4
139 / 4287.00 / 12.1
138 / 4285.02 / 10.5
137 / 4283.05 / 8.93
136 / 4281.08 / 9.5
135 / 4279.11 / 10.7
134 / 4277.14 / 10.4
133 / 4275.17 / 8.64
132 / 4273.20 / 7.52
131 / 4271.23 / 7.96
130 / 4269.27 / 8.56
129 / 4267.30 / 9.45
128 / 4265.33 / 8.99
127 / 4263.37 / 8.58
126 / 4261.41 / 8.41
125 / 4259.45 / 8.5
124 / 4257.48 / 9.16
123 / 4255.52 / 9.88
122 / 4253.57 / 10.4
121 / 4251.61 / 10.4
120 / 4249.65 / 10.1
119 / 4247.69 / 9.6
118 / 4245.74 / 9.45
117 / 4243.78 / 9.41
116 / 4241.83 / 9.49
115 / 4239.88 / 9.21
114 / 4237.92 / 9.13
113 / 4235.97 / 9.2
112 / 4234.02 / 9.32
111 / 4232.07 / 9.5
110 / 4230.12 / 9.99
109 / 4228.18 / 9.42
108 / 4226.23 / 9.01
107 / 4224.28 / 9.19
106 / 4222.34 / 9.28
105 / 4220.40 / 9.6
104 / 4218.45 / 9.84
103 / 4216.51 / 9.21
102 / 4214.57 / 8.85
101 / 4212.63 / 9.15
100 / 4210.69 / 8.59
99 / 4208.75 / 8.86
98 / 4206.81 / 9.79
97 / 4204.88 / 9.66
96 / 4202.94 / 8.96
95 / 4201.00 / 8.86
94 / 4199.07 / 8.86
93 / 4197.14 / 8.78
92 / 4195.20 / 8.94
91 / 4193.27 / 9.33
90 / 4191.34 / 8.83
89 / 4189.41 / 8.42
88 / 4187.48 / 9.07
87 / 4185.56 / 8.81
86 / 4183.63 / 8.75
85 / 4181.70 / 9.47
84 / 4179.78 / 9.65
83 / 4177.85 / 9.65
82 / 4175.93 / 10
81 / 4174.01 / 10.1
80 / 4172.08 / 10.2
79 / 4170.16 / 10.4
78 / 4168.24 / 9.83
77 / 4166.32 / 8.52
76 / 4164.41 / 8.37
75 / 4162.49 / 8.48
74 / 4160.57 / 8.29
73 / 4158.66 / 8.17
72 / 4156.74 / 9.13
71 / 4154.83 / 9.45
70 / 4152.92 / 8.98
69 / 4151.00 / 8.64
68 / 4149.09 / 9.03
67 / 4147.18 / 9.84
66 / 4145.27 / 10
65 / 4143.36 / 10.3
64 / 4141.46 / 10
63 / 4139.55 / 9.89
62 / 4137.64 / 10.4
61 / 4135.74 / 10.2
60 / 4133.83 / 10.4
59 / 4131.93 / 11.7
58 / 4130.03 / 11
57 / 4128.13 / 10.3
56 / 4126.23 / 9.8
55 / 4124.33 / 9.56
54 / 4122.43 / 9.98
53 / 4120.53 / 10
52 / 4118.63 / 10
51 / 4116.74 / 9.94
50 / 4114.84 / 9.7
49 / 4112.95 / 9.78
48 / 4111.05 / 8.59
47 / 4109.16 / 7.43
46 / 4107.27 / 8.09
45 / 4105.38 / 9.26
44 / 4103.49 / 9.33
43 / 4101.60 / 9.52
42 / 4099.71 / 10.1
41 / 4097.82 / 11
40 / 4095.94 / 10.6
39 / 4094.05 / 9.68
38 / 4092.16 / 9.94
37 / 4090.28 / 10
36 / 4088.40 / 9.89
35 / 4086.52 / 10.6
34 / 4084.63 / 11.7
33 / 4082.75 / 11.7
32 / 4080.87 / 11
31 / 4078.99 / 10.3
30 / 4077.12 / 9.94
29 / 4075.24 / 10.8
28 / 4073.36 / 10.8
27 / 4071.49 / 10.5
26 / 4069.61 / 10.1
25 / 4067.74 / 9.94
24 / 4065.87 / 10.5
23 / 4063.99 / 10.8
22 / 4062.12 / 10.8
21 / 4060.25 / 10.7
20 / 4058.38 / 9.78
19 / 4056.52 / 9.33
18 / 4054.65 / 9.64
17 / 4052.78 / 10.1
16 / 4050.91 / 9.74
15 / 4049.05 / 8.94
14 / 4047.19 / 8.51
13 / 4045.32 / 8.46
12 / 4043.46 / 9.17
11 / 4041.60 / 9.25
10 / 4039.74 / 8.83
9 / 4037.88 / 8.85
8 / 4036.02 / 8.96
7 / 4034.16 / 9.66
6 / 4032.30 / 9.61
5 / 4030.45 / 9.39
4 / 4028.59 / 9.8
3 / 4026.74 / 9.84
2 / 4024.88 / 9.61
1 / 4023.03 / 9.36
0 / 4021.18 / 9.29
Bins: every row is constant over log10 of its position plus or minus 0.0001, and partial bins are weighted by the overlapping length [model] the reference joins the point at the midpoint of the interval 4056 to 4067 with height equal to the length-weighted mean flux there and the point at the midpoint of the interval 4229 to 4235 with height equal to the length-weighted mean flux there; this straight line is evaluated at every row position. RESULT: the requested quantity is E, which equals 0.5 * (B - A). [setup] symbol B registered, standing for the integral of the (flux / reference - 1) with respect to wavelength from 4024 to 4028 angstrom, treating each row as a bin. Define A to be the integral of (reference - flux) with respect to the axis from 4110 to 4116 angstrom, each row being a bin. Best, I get -3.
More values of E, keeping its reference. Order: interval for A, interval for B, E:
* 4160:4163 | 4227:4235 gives -2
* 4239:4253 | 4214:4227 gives 1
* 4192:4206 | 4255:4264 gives -5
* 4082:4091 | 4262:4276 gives 2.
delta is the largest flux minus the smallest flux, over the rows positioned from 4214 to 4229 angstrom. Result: 1.0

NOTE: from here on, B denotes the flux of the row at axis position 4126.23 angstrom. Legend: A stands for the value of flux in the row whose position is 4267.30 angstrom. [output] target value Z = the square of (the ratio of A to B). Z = 0.93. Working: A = 9.45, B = 9.8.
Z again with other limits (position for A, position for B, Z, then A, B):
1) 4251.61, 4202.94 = 1.35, 10.4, 8.96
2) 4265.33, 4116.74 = 0.82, 8.99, 9.94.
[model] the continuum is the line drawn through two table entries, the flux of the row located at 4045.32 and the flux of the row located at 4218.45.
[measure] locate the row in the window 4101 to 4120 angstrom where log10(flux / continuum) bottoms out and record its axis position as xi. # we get 4109.16 angstrom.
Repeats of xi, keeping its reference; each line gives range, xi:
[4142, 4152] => 4151.00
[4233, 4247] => 4237.92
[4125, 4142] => 4139.55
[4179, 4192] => 4189.41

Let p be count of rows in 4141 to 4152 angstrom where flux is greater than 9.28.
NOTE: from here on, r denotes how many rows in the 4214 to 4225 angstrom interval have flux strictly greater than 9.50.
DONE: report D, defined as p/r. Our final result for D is 2.0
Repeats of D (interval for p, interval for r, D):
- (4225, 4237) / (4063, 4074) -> 0.7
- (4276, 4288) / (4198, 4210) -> 2.5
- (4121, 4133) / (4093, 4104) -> 1.2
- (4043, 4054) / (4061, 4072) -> 0.3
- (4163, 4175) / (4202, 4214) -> 2.0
